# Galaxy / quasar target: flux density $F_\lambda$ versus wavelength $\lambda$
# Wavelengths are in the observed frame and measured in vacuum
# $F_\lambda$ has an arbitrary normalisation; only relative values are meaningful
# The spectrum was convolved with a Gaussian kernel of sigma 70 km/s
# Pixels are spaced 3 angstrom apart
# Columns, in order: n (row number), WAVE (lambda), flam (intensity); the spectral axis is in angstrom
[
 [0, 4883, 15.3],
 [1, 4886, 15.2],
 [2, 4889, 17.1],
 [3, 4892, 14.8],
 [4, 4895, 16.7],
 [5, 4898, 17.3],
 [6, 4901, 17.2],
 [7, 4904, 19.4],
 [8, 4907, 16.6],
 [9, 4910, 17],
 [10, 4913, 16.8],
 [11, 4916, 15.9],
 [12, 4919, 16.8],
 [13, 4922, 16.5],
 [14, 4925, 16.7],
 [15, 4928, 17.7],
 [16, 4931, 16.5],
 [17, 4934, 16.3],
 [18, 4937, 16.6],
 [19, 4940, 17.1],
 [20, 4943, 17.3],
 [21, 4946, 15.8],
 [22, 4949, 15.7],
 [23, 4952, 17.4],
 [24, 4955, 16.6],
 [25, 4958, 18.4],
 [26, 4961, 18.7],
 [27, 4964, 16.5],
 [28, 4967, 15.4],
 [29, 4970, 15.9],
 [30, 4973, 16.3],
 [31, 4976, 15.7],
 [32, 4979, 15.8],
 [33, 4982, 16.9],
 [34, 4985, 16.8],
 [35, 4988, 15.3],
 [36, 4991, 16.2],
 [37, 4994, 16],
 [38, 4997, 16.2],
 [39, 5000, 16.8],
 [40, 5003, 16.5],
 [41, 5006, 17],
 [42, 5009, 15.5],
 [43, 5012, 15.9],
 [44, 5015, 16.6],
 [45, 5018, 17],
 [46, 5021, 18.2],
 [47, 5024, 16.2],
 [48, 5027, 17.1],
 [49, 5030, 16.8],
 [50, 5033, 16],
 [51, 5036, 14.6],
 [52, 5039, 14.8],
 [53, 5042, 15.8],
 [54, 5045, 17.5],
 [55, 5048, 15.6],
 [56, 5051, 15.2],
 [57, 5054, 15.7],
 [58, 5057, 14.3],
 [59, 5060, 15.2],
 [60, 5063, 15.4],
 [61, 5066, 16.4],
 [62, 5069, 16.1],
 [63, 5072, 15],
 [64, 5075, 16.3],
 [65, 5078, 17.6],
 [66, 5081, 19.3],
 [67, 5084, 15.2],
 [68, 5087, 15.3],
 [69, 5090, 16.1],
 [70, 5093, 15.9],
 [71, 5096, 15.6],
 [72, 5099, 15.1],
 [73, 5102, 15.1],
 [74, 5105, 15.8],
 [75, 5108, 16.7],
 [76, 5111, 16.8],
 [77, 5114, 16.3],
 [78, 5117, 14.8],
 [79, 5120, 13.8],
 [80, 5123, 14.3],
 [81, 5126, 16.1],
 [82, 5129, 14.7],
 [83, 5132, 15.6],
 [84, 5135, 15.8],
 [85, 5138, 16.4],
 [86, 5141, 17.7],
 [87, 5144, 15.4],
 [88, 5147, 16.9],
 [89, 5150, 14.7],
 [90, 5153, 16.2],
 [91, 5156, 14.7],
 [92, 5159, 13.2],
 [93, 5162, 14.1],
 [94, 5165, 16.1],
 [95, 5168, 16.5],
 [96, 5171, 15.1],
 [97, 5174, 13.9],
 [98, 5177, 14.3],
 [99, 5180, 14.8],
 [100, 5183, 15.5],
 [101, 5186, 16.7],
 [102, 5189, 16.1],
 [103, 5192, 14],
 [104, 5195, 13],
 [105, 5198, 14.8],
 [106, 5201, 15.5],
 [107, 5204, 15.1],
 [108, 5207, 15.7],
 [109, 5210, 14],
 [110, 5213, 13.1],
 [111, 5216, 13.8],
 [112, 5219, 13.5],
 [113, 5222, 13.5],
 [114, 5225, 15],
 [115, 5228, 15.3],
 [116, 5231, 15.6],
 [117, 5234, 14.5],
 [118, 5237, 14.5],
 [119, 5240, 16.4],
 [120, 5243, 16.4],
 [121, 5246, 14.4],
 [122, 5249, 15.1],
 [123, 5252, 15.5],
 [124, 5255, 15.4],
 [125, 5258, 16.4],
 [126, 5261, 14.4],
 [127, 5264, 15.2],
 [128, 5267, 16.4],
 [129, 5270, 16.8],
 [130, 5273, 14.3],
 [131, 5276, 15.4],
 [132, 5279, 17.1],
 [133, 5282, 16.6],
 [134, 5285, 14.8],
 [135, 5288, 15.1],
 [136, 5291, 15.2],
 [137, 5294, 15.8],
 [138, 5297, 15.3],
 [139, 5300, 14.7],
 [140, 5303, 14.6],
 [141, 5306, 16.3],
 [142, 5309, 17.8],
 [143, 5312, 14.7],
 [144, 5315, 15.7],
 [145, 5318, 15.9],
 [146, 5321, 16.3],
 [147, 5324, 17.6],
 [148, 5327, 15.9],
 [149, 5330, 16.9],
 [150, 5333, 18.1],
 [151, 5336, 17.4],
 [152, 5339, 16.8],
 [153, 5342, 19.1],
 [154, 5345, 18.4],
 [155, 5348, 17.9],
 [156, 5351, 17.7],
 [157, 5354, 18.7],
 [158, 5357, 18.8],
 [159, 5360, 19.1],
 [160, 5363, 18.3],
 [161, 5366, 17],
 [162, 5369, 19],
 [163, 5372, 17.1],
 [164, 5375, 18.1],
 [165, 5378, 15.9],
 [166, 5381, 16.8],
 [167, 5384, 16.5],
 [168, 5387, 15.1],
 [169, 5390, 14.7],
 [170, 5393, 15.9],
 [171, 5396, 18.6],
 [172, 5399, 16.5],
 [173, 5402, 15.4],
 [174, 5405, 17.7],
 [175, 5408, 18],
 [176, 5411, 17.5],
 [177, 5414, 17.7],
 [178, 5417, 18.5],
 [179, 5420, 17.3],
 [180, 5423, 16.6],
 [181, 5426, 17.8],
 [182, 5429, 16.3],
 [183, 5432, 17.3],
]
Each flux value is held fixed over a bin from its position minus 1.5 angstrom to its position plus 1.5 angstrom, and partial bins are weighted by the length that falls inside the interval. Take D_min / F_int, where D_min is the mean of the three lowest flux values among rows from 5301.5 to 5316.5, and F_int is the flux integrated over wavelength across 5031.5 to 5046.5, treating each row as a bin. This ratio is 0.0635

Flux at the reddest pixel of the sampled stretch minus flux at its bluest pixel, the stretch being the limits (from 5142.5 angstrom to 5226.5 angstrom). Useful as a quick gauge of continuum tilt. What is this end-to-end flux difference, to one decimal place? -0.4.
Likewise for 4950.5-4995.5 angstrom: -1.4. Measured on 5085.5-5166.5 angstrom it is 0.8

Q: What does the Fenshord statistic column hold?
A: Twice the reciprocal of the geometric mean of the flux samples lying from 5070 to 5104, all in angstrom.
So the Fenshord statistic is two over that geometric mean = 0.125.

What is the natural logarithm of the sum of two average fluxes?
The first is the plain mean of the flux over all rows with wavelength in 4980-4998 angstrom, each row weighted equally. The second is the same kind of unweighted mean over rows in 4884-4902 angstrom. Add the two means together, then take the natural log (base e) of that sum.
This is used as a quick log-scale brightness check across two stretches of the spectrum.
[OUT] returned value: 3.48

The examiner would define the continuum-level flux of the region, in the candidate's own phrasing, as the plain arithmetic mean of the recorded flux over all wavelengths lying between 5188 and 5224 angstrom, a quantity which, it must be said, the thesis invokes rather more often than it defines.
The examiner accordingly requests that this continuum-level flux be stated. 14.3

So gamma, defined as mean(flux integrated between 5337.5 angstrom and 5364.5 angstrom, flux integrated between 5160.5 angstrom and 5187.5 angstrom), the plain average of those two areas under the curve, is 453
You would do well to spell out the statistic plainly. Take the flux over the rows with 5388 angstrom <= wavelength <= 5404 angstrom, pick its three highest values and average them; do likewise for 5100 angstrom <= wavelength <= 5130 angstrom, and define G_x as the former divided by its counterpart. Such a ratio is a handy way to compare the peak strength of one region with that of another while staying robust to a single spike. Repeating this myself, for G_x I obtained 1.024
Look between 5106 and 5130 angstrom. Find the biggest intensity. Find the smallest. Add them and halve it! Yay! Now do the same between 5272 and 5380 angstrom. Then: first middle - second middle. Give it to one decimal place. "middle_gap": -1.4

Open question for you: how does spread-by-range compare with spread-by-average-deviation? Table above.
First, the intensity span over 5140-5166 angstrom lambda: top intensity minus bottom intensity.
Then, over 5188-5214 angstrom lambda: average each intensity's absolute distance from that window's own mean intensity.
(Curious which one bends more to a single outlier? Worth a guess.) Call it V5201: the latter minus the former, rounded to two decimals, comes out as -3.55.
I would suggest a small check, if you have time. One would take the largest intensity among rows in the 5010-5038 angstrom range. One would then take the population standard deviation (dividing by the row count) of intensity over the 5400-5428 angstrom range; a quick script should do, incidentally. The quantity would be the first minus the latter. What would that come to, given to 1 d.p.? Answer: 17.3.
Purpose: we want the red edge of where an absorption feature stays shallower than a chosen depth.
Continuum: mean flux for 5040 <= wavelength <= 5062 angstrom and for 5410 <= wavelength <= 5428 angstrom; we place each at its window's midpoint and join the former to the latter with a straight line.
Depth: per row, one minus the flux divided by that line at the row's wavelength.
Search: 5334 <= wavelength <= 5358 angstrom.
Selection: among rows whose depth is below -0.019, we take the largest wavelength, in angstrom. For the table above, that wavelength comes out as 5357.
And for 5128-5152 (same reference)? 5147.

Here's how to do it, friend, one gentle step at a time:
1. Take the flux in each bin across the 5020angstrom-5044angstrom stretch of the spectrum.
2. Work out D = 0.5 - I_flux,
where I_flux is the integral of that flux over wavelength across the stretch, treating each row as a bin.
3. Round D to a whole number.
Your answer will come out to -388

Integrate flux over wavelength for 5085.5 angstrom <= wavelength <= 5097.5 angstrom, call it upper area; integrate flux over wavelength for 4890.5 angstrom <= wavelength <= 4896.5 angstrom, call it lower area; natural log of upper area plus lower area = 5.6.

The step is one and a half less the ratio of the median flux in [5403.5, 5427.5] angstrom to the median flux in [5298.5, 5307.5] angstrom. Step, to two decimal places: 0.30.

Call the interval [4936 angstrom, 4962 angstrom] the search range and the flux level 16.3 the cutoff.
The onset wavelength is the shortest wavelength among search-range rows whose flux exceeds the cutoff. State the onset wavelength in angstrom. 4937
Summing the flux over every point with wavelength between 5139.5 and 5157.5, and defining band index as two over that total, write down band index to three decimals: 0.021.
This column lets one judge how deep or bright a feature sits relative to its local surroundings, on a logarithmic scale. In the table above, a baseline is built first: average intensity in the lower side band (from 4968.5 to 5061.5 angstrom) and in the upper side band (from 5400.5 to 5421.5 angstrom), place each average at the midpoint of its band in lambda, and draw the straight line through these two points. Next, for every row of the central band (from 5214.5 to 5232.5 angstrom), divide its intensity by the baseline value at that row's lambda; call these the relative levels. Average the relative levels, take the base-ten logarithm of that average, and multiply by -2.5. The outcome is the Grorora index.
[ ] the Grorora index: 0.16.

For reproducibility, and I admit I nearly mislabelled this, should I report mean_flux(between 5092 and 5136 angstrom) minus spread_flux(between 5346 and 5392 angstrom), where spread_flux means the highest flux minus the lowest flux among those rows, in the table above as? 11.1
